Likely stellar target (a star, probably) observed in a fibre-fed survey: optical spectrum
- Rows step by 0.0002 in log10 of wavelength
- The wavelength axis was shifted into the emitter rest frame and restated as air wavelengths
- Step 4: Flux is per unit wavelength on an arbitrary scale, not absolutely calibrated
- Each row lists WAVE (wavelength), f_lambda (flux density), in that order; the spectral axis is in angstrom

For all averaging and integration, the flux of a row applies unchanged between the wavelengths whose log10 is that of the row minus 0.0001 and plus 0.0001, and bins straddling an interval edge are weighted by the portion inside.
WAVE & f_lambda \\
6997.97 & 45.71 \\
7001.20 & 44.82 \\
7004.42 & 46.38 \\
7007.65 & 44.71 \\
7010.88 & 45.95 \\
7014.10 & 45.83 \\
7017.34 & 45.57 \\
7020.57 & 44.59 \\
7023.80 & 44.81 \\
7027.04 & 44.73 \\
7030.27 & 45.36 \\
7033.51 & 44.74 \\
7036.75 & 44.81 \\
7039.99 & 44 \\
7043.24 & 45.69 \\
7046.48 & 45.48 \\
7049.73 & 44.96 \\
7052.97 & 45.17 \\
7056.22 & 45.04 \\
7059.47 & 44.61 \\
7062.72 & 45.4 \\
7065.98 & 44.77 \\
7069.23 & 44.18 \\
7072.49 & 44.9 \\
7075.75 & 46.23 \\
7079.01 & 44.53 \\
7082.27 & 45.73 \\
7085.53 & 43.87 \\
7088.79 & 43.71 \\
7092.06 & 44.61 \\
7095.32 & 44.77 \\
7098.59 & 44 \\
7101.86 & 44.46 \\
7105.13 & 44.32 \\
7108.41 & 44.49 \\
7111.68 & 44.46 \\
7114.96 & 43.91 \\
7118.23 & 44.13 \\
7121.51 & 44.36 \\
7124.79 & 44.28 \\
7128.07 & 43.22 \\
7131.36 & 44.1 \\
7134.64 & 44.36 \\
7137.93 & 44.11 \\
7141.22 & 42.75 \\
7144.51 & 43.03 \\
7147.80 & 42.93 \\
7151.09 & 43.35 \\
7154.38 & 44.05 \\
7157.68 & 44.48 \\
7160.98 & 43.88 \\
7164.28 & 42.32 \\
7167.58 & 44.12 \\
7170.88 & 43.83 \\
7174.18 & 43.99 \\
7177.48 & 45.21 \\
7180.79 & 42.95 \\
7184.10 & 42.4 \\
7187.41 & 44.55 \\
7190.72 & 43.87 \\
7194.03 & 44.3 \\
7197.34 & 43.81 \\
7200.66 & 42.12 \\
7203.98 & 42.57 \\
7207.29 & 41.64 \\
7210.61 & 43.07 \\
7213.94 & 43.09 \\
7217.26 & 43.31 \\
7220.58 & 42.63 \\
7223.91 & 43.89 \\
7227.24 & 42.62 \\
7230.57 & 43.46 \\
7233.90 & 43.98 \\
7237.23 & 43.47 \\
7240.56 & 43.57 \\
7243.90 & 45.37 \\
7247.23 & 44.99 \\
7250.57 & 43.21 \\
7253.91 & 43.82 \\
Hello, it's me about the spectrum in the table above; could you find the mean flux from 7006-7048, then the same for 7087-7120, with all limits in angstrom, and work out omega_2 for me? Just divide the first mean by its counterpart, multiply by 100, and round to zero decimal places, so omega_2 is 102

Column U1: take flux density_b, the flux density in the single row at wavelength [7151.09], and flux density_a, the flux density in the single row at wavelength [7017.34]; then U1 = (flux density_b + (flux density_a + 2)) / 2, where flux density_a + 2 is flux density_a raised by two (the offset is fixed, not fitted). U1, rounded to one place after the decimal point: 45.5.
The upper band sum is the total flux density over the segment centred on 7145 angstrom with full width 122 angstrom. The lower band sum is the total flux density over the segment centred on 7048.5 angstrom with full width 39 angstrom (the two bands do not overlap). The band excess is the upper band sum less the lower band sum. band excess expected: 1082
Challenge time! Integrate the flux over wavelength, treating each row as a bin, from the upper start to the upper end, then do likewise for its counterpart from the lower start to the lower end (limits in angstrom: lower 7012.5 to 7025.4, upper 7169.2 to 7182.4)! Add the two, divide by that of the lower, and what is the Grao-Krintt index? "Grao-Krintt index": 2.00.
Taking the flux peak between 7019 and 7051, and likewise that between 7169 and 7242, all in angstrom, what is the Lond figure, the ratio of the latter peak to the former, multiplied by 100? 99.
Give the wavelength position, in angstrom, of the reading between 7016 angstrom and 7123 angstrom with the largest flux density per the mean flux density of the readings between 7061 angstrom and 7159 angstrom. 7075.75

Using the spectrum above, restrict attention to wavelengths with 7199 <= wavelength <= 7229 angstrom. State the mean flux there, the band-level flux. 42.8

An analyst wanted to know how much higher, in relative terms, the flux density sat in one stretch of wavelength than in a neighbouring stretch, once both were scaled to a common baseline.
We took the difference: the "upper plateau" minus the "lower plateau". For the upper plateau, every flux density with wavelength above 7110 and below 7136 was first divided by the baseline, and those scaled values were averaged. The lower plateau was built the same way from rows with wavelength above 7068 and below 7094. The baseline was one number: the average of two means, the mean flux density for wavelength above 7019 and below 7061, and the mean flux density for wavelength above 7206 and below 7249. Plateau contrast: -0.014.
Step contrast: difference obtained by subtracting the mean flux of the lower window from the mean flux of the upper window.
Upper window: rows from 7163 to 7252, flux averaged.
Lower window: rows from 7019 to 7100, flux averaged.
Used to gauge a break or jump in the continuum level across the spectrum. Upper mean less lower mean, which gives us -1.33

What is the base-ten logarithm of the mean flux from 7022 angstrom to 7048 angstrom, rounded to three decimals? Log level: 1.653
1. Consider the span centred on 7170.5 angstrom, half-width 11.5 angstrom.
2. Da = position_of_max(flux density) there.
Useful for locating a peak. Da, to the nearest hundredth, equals 7177.48 angstrom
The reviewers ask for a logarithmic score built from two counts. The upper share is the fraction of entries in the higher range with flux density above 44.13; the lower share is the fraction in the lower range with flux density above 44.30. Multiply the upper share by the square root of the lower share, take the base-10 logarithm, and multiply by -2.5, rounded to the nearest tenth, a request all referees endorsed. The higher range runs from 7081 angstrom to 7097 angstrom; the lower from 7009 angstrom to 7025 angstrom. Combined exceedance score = 0.6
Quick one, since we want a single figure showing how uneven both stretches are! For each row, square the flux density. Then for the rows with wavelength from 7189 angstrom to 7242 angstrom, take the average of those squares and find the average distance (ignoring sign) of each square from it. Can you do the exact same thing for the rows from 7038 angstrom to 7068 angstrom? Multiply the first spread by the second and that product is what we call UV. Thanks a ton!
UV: 1749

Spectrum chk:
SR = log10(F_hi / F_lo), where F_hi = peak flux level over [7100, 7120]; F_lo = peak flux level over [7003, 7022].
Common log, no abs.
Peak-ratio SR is -0.018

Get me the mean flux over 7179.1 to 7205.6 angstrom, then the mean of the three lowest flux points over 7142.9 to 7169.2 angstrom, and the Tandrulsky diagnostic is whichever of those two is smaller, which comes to 42.8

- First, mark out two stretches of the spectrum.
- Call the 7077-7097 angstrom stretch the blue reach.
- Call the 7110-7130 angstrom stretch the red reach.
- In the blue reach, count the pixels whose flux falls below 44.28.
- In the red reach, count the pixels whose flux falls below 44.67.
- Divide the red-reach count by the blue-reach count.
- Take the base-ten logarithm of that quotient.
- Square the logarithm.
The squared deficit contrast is 0.23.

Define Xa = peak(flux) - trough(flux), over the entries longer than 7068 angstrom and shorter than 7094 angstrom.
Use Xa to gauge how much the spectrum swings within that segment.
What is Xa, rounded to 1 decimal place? 2.5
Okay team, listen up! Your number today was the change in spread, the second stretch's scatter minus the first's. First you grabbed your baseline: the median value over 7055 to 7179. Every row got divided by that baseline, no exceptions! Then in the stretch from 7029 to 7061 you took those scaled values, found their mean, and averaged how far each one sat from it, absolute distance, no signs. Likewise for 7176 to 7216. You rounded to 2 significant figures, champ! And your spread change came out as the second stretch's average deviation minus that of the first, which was 0.012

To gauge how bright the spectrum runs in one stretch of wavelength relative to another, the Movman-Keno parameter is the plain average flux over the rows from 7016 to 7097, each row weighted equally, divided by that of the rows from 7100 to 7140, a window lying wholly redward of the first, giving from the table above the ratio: 1.02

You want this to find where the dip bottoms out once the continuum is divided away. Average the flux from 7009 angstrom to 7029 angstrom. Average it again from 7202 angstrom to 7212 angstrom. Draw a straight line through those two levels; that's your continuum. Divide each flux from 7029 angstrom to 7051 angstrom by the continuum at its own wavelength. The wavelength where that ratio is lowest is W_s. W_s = 7039.99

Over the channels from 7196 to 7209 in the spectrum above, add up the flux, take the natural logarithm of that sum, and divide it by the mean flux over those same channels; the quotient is 0.121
